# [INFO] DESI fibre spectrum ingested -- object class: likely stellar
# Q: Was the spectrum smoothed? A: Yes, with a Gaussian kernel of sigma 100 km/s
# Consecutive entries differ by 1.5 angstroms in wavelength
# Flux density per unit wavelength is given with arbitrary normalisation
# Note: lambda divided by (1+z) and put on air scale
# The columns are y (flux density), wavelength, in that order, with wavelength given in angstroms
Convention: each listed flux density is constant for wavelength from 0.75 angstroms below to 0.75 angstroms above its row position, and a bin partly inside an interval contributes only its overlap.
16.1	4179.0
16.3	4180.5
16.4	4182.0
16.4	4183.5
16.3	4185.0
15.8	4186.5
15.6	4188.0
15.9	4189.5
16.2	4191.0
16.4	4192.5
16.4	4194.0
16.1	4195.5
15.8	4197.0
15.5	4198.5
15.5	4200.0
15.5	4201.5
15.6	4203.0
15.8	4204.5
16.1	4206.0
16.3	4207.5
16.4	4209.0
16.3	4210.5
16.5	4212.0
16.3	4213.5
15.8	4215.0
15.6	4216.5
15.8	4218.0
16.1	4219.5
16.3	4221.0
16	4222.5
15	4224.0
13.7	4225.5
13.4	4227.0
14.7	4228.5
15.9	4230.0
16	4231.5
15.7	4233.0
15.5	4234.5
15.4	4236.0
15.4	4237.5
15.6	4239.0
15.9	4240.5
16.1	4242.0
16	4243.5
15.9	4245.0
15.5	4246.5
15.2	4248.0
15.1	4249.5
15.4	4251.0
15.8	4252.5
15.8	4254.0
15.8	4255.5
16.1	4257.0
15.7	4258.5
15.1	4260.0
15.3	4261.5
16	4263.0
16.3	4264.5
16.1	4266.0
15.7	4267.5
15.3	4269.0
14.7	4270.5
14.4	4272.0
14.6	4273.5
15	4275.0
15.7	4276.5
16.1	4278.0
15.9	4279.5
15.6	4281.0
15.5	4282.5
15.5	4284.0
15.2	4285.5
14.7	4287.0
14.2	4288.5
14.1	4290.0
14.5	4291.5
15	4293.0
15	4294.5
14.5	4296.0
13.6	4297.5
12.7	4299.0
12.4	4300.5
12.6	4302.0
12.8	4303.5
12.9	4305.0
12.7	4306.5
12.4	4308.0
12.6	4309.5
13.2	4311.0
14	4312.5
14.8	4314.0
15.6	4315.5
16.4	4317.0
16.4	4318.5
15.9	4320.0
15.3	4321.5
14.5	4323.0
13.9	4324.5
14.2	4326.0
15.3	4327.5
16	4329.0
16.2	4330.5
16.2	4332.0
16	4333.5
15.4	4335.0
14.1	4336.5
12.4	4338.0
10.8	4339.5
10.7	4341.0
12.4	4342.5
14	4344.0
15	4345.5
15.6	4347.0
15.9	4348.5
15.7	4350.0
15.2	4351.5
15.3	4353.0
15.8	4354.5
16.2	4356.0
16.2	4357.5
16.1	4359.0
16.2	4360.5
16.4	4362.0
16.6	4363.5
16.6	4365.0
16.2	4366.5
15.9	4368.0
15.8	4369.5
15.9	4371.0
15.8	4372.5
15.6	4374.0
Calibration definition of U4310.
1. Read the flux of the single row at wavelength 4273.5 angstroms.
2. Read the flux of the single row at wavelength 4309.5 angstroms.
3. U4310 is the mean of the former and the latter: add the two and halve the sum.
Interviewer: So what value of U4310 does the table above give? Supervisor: 13.6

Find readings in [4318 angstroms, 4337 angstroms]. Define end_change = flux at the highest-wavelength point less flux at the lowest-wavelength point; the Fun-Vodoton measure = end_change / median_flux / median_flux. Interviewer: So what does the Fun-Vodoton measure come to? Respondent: -0.010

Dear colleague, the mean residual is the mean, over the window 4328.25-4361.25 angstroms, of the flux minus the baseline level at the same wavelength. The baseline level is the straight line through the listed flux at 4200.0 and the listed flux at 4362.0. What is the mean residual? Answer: -1.4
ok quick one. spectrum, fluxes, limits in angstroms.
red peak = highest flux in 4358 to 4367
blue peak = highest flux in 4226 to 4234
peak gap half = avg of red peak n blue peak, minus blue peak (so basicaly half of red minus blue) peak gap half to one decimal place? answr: 0.3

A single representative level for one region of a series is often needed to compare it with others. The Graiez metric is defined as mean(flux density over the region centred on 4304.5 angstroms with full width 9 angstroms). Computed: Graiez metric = 12.6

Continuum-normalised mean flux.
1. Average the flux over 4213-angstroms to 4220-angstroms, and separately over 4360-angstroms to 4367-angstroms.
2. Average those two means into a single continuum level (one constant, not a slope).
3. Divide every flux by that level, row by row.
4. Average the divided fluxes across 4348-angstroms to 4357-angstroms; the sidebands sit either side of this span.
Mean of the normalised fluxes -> 0.971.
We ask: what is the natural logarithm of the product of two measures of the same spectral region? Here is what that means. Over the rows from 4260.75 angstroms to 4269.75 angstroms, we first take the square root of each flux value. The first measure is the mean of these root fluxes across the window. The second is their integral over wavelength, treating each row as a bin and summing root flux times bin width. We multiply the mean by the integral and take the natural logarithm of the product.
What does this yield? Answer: 4.956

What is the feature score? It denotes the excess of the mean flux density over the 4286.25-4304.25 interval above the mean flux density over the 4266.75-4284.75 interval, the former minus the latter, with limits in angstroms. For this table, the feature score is -1.49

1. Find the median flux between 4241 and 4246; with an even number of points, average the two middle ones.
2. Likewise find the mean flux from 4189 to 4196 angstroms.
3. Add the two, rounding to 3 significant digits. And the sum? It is 32.2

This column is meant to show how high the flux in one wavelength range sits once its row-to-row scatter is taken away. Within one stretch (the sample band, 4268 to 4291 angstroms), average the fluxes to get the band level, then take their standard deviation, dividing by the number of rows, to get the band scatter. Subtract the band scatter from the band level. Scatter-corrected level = 14.5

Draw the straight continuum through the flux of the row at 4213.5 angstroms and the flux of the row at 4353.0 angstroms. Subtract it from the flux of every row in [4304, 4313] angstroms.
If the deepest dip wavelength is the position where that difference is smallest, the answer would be 4308.0 angstroms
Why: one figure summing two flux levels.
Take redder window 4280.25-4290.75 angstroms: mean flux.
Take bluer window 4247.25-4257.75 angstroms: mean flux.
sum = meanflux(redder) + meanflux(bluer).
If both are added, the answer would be 30.6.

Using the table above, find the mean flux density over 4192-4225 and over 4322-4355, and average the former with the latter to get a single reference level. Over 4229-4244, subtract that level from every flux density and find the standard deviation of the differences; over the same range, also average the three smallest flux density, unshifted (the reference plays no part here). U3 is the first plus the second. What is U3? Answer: 15.7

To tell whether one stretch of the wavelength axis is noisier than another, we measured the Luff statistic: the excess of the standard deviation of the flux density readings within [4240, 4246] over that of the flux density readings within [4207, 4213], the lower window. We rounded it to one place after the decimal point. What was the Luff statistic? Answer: 0.0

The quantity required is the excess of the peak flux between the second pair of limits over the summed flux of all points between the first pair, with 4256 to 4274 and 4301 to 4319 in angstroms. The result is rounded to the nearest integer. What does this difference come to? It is -169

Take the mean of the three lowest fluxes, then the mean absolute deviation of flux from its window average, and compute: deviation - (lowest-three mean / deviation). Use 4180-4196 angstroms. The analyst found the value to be -69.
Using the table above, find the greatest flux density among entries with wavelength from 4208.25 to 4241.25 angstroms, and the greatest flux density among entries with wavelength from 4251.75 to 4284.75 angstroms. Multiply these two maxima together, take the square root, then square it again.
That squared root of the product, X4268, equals 269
